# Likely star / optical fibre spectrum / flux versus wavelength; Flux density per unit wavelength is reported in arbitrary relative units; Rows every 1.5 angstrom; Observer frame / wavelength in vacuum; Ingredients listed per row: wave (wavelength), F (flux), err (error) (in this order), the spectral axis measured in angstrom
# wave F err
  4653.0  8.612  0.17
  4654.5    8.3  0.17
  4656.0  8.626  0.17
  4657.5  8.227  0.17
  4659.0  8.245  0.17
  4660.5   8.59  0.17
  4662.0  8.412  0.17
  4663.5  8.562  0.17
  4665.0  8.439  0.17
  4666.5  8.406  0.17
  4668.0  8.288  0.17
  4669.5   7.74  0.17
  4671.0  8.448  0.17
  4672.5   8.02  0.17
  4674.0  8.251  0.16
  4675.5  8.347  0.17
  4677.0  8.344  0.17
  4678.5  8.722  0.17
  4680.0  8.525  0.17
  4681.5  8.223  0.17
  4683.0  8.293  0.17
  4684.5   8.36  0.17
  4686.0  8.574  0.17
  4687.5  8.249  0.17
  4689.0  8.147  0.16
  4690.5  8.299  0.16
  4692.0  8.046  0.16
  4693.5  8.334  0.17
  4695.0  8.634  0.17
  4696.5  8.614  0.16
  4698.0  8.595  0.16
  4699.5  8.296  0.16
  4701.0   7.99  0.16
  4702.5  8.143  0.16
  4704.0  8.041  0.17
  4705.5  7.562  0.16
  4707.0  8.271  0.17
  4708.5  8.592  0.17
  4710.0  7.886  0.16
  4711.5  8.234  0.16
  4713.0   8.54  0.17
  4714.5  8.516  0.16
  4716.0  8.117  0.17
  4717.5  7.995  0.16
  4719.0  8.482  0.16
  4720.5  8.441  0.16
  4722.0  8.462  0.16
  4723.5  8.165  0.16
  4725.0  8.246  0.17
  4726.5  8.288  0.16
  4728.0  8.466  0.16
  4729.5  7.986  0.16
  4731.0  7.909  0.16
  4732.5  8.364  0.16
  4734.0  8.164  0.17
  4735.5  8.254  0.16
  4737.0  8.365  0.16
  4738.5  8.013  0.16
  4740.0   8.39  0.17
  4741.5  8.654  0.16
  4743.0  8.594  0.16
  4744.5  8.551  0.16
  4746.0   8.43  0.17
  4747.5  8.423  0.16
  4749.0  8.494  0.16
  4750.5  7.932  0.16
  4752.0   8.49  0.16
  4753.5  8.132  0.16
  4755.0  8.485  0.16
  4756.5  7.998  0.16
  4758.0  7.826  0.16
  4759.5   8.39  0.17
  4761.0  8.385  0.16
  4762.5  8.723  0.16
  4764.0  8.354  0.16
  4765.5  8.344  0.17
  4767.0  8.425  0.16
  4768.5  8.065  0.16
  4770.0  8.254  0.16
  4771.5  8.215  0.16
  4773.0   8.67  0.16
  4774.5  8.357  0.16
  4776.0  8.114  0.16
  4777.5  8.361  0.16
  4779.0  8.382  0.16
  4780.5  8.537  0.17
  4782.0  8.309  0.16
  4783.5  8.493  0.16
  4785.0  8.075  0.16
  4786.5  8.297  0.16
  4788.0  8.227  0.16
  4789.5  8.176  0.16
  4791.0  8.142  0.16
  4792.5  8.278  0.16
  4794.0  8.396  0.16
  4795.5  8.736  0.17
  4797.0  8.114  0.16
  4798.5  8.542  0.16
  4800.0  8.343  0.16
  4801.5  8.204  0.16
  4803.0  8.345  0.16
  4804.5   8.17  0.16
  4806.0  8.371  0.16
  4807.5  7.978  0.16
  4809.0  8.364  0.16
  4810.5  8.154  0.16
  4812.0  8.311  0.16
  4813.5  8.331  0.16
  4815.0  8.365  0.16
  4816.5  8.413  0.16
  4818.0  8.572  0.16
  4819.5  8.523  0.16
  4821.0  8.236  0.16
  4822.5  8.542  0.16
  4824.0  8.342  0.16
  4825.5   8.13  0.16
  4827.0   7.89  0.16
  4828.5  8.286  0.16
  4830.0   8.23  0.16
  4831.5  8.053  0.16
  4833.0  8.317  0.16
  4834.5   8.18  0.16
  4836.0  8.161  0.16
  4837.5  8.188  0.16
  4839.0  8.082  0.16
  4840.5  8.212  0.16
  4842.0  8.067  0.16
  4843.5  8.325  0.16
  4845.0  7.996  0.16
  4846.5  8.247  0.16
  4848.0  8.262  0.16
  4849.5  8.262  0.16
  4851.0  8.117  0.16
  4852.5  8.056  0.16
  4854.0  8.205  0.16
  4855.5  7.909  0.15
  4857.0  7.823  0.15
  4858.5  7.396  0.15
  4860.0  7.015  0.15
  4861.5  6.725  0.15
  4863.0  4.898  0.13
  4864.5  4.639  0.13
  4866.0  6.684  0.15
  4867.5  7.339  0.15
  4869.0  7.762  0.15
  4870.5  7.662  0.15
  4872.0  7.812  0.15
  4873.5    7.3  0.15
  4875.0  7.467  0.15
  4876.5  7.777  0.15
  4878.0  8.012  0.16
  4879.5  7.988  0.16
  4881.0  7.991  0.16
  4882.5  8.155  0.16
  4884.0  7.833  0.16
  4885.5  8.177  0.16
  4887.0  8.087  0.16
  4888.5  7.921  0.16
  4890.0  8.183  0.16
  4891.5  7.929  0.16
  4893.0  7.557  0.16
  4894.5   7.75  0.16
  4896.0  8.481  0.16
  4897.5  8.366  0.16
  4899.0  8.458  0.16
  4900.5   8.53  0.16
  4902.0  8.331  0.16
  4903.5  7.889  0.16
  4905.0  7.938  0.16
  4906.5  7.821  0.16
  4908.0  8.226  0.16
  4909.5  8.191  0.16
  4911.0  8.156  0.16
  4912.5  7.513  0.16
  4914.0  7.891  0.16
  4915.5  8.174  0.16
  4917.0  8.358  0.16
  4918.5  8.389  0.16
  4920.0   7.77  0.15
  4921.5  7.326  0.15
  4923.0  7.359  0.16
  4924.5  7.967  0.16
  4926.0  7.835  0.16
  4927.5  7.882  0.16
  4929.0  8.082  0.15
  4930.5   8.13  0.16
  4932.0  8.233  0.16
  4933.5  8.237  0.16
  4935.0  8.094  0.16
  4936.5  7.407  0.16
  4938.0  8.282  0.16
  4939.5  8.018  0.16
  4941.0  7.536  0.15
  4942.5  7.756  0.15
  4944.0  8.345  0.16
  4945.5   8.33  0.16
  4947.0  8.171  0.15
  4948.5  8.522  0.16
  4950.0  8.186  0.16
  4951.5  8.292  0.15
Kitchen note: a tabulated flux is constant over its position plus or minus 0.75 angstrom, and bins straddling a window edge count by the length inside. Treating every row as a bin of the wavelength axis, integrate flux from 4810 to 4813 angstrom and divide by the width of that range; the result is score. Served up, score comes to 8.25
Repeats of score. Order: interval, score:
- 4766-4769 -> 8.27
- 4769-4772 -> 8.22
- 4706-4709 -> 8.35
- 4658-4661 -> 8.39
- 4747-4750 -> 8.42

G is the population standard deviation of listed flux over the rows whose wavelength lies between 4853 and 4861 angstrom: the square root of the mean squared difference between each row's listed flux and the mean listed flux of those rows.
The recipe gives 0.42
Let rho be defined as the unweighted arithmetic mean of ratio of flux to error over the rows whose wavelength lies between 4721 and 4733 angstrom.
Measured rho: 51.1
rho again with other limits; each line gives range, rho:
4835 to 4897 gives 49.6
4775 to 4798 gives 51.5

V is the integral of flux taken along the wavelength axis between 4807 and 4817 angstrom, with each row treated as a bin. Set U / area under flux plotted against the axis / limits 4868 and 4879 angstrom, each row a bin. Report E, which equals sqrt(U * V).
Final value 83.6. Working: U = 84.5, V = 83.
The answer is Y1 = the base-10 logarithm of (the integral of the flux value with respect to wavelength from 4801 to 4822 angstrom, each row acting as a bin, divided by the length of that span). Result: 0.920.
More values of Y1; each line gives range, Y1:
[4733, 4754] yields 0.922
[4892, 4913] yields 0.908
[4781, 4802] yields 0.920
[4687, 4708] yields 0.916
